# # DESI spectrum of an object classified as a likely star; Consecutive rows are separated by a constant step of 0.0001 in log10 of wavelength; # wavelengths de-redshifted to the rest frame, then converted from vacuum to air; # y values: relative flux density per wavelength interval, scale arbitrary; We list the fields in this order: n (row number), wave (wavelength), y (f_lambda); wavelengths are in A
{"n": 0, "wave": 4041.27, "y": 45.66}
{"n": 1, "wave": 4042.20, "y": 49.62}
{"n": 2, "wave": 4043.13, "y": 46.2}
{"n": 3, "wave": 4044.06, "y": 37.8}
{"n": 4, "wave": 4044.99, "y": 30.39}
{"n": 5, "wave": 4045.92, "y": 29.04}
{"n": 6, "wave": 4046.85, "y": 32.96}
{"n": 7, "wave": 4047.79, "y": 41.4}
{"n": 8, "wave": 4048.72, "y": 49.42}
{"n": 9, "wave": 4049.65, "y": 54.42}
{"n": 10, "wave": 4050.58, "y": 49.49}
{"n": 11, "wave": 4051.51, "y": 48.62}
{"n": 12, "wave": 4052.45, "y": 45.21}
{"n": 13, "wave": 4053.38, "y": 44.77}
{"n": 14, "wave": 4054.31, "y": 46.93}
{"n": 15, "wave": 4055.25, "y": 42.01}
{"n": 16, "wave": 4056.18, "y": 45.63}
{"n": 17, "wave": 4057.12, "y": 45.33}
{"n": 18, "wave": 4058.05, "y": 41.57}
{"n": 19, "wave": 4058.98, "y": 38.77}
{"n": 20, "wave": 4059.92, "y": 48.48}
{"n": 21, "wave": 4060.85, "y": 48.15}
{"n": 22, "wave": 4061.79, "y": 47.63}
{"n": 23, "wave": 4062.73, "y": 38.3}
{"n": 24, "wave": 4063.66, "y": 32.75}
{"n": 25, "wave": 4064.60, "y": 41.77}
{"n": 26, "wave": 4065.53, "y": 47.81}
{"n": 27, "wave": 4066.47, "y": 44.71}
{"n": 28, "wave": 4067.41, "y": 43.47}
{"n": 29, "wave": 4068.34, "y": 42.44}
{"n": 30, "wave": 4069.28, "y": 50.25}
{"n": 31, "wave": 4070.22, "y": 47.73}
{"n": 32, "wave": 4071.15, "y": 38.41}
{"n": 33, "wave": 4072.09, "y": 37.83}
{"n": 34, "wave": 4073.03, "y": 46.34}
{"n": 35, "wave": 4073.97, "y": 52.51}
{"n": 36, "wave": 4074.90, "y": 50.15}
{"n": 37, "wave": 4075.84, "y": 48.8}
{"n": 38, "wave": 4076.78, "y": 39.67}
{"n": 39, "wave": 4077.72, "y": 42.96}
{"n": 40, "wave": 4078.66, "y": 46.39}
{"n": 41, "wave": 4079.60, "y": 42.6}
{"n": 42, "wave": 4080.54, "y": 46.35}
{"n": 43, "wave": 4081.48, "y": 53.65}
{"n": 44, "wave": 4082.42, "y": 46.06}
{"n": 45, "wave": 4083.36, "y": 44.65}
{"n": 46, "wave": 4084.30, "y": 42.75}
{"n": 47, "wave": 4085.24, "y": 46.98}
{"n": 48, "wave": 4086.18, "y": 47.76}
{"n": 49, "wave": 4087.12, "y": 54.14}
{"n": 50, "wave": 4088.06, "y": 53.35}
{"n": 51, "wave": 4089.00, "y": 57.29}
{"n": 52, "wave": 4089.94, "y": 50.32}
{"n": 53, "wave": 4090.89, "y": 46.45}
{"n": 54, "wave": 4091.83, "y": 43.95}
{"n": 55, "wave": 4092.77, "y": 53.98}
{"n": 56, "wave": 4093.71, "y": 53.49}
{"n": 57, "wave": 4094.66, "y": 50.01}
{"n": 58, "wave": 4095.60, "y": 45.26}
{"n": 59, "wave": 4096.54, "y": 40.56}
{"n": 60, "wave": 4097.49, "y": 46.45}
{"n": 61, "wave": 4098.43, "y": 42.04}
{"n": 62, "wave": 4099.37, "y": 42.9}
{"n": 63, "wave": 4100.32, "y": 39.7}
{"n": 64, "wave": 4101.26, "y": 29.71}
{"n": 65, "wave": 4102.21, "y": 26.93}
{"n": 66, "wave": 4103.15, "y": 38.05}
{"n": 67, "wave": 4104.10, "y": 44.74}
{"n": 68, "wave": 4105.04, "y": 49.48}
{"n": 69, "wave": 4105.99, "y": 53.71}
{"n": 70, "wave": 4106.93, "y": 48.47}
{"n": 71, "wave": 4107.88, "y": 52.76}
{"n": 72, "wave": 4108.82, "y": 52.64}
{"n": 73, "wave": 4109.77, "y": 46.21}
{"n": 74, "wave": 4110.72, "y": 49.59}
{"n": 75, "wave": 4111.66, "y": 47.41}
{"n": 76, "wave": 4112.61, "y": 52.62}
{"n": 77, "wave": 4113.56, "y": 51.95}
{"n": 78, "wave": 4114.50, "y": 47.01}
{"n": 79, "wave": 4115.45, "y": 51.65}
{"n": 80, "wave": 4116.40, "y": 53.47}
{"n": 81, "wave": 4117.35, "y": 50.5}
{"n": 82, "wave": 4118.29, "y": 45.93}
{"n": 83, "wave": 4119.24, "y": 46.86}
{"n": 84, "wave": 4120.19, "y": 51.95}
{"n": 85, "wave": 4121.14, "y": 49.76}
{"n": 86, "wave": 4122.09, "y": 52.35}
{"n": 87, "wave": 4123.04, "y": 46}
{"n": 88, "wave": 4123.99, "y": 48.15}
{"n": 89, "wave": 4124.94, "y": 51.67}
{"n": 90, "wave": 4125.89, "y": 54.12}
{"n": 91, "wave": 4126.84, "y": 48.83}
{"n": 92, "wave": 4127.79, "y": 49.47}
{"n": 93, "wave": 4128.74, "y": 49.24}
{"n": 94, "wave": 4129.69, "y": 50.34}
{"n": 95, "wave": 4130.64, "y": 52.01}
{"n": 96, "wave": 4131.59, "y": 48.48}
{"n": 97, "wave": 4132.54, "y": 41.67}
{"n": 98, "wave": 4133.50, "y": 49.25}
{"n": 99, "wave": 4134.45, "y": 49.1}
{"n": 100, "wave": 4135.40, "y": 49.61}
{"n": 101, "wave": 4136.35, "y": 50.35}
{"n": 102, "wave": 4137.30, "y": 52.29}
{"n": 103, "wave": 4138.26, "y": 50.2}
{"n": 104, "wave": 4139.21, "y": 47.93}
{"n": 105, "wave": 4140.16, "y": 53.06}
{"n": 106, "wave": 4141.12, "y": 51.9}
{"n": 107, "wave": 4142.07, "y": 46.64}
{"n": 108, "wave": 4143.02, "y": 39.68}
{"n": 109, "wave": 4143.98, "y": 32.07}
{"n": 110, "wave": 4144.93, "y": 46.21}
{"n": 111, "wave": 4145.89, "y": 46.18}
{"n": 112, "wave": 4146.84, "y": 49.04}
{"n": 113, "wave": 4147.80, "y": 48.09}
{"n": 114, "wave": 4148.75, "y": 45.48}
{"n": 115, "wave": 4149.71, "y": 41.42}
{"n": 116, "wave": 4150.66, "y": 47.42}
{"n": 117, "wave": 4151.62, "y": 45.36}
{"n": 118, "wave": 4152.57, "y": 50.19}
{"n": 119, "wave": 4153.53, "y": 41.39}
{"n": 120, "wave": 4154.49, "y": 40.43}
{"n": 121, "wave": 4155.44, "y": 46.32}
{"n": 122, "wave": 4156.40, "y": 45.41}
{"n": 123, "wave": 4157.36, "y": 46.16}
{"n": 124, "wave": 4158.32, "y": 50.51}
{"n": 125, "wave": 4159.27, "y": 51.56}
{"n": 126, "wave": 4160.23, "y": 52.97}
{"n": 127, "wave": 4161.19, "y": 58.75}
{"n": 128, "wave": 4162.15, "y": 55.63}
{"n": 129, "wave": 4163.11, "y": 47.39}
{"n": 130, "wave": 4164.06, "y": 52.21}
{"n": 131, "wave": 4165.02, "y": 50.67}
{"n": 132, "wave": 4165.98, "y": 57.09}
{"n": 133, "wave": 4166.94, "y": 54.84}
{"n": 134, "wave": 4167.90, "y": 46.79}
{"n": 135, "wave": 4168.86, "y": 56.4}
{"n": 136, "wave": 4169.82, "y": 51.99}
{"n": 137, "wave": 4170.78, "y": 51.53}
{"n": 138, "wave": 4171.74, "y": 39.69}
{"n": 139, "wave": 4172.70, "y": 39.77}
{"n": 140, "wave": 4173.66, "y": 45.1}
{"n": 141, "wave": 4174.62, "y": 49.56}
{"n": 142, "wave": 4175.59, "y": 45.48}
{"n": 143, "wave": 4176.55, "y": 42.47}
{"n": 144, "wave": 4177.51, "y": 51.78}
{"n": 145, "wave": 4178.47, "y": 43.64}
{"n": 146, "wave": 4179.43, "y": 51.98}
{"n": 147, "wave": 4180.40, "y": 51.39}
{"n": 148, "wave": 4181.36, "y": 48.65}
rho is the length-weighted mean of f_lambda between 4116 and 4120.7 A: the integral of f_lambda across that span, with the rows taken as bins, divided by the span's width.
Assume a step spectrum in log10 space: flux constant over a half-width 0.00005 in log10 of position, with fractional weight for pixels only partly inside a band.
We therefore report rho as 49.7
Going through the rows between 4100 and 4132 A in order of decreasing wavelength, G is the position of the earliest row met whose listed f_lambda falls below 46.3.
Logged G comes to 4123.04 A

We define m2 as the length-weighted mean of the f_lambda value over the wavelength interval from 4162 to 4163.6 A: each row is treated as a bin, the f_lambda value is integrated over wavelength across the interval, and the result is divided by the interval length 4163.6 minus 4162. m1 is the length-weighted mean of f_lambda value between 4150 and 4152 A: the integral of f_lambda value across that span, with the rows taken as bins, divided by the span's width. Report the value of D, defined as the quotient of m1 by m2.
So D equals 0.90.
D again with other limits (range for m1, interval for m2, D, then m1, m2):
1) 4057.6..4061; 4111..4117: 0.87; 43.9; 50.7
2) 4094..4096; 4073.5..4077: 0.99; 48.1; 48.4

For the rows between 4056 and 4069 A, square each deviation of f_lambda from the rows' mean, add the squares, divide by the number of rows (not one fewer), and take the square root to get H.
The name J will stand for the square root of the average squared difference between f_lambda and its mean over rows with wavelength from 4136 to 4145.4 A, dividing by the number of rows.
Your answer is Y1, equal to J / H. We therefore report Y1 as 1.44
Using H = 4.3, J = 6.2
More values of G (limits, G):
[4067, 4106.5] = 4104.10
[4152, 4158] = 4157.36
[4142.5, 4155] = 4154.49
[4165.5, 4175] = 4173.66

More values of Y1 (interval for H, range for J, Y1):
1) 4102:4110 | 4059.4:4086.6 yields 0.57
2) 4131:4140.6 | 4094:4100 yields 1.07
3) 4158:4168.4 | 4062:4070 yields 1.41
